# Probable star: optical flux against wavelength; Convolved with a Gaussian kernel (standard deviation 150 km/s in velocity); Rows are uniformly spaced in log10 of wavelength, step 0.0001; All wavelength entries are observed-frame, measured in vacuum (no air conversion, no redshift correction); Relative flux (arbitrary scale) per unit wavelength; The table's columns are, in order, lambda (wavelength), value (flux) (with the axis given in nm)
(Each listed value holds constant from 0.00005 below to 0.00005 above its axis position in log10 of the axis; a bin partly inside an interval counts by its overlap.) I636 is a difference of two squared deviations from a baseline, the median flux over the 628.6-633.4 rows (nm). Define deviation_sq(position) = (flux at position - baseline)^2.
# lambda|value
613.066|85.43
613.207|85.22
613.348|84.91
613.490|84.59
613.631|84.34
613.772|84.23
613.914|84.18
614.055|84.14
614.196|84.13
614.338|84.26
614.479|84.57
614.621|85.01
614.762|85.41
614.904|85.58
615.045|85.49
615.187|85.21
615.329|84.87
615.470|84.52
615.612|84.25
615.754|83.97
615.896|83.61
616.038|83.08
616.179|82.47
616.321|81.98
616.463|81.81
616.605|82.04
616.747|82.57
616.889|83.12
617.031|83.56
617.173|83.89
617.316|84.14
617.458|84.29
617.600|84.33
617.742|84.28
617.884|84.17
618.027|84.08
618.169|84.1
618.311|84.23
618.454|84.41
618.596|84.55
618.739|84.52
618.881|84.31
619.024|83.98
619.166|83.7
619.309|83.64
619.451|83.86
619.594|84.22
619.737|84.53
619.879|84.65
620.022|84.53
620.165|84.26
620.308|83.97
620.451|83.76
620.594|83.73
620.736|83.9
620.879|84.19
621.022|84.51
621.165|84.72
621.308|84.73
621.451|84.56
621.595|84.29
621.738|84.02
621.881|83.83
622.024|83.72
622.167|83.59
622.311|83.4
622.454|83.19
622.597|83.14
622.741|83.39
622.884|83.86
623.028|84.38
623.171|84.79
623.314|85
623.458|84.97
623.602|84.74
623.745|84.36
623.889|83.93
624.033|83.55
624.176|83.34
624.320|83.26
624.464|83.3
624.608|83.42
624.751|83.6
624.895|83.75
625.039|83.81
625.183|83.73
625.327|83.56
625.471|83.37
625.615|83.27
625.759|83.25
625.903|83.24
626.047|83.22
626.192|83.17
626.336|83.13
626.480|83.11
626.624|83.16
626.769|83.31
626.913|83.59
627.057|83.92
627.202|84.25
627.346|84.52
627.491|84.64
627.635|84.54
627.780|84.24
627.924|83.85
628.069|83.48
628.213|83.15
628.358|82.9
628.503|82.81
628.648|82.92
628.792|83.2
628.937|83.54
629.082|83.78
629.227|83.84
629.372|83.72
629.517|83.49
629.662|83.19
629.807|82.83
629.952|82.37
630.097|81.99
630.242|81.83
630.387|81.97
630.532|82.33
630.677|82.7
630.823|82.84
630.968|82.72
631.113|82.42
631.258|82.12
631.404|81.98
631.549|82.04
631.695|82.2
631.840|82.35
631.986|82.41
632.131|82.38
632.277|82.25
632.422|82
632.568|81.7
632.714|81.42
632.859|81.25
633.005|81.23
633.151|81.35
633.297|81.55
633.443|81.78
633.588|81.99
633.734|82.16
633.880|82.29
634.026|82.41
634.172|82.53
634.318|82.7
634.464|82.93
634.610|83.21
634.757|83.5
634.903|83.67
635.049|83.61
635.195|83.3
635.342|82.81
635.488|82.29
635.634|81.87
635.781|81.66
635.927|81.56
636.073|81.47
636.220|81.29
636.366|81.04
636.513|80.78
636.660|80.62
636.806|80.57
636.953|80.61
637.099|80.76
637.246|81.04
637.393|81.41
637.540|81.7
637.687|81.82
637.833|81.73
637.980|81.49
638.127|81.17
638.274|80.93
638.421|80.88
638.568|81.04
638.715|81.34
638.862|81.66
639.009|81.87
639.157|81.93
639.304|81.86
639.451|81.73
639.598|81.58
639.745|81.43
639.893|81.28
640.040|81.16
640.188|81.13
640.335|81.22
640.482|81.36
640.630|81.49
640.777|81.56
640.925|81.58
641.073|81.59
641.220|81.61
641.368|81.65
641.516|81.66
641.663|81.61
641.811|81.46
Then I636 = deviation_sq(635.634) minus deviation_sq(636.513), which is -2.2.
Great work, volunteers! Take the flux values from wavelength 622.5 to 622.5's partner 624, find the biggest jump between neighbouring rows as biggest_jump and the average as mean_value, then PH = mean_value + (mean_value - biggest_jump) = 168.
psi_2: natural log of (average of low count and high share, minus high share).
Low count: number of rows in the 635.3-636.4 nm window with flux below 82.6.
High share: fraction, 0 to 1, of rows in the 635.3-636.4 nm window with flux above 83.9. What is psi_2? 1.25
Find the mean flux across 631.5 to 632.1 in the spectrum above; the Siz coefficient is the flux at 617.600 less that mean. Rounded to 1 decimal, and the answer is 2.1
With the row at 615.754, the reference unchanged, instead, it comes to 1.7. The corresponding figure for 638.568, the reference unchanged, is -1.2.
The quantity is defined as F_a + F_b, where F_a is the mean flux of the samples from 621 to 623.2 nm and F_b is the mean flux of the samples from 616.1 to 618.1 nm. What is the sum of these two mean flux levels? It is 167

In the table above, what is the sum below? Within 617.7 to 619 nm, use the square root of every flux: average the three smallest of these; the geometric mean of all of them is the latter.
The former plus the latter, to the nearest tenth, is 18.4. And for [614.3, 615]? 18.4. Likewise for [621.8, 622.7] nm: 18.3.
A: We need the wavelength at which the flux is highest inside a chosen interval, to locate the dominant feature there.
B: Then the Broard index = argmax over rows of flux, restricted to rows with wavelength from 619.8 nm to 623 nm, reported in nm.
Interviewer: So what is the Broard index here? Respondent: 621.308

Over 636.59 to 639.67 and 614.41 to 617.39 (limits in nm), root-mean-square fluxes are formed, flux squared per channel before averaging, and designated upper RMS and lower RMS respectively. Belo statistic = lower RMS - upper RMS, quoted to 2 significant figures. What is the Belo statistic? 2.6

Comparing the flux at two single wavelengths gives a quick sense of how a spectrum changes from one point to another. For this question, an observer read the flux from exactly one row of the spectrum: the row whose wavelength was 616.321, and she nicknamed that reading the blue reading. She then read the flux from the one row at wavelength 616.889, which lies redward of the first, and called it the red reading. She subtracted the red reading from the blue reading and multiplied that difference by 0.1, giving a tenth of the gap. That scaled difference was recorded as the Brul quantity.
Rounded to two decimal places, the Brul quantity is -0.11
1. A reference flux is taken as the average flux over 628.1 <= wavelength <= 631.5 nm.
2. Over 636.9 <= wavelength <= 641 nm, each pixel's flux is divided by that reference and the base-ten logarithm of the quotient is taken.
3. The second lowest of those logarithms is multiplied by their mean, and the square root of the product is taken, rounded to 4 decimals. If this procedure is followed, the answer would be 0.0091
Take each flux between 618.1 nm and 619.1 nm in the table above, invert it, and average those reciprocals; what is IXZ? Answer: 0.0119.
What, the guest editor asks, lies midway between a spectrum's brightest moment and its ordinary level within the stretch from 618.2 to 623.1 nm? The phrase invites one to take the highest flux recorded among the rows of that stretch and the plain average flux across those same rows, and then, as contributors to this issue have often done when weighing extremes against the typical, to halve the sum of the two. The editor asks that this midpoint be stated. 84.4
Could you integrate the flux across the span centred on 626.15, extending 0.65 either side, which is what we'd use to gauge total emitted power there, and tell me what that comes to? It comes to 108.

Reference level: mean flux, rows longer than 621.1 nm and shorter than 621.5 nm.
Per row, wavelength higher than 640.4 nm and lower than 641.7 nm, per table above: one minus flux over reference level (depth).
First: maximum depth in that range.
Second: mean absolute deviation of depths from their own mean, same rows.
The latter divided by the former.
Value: 0.020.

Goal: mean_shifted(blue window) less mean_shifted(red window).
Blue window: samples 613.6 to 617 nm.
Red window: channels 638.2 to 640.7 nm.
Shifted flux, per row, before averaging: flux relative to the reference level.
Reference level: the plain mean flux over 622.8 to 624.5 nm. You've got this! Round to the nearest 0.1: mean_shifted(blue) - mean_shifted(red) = 2.5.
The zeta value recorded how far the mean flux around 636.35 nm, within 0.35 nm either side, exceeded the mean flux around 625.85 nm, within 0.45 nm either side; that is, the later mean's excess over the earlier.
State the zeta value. -2.2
